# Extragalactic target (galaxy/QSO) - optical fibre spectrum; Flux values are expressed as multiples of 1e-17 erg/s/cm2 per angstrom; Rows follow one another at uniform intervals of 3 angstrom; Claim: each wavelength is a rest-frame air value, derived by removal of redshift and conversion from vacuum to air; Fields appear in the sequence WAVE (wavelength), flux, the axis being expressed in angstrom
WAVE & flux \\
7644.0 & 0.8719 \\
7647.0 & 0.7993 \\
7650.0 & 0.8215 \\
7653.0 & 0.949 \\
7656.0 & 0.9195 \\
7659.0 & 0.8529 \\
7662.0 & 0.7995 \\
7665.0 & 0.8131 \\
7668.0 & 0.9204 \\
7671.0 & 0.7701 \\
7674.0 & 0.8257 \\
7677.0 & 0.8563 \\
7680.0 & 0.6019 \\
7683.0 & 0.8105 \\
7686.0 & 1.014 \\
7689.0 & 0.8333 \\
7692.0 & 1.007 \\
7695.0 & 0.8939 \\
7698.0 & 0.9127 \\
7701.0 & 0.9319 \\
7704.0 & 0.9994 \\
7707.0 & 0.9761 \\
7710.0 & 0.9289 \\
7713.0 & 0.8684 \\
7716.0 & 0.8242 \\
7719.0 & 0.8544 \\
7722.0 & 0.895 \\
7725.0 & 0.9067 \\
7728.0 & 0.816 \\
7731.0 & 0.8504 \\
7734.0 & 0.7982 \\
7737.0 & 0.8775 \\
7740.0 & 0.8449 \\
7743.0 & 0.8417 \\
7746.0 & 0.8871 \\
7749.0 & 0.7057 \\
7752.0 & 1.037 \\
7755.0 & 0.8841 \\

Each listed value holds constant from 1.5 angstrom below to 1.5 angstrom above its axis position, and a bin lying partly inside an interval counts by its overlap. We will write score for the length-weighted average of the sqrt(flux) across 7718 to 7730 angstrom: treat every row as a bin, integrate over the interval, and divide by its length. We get 0.931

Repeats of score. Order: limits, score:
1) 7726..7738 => 0.915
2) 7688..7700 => 0.956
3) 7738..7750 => 0.909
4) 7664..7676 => 0.913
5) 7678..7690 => 0.900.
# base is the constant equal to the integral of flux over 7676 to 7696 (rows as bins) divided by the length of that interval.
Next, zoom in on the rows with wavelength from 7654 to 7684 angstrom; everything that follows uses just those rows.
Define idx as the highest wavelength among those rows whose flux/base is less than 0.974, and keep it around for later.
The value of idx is 7683.0 angstrom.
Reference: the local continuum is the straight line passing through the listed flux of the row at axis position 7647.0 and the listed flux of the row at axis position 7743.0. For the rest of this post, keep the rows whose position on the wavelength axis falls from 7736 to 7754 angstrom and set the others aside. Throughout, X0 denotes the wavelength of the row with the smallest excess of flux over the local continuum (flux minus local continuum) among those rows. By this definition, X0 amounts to 7749.0 angstrom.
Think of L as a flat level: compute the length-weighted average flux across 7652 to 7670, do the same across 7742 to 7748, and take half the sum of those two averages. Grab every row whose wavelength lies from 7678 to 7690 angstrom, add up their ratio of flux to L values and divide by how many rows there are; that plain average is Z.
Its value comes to 0.95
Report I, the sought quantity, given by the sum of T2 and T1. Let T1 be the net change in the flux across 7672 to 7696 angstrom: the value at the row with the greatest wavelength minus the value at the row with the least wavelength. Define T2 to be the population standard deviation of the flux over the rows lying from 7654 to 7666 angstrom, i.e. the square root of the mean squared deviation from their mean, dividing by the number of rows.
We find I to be 0.11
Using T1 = 0.07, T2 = 0.047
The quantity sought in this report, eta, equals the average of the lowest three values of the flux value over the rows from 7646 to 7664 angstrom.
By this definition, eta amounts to 0.807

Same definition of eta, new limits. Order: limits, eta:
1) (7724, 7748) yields 0.819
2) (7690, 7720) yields 0.849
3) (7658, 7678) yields 0.794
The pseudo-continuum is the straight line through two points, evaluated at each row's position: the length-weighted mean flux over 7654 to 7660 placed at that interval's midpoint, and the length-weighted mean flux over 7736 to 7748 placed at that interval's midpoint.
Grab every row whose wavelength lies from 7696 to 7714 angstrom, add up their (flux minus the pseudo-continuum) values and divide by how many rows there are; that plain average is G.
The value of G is 0.06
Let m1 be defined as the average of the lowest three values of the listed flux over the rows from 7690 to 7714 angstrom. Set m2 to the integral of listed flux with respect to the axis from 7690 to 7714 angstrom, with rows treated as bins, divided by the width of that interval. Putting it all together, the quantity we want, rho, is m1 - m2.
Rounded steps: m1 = 0.89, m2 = 0.94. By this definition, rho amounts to -0.047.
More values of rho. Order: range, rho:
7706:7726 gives -0.042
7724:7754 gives -0.083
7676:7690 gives -0.073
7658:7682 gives -0.080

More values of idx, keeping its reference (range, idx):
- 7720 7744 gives 7734.0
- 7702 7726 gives 7716.0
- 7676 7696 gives 7689.0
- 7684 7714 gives 7689.0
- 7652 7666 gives 7665.0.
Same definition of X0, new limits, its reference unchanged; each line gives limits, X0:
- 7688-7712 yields 7689.0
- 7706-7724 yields 7716.0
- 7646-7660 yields 7647.0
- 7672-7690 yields 7680.0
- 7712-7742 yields 7734.0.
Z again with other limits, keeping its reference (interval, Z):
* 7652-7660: 1.05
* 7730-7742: 0.98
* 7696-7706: 1.10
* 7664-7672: 0.97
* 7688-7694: 1.07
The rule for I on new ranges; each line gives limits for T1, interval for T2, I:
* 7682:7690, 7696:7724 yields 0.08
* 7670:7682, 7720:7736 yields -0.13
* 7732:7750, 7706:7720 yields -0.04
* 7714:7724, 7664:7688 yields 0.18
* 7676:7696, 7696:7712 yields 0.07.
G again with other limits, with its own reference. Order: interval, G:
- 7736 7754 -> 0.01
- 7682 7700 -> 0.03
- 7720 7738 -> 0.00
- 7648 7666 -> -0.03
